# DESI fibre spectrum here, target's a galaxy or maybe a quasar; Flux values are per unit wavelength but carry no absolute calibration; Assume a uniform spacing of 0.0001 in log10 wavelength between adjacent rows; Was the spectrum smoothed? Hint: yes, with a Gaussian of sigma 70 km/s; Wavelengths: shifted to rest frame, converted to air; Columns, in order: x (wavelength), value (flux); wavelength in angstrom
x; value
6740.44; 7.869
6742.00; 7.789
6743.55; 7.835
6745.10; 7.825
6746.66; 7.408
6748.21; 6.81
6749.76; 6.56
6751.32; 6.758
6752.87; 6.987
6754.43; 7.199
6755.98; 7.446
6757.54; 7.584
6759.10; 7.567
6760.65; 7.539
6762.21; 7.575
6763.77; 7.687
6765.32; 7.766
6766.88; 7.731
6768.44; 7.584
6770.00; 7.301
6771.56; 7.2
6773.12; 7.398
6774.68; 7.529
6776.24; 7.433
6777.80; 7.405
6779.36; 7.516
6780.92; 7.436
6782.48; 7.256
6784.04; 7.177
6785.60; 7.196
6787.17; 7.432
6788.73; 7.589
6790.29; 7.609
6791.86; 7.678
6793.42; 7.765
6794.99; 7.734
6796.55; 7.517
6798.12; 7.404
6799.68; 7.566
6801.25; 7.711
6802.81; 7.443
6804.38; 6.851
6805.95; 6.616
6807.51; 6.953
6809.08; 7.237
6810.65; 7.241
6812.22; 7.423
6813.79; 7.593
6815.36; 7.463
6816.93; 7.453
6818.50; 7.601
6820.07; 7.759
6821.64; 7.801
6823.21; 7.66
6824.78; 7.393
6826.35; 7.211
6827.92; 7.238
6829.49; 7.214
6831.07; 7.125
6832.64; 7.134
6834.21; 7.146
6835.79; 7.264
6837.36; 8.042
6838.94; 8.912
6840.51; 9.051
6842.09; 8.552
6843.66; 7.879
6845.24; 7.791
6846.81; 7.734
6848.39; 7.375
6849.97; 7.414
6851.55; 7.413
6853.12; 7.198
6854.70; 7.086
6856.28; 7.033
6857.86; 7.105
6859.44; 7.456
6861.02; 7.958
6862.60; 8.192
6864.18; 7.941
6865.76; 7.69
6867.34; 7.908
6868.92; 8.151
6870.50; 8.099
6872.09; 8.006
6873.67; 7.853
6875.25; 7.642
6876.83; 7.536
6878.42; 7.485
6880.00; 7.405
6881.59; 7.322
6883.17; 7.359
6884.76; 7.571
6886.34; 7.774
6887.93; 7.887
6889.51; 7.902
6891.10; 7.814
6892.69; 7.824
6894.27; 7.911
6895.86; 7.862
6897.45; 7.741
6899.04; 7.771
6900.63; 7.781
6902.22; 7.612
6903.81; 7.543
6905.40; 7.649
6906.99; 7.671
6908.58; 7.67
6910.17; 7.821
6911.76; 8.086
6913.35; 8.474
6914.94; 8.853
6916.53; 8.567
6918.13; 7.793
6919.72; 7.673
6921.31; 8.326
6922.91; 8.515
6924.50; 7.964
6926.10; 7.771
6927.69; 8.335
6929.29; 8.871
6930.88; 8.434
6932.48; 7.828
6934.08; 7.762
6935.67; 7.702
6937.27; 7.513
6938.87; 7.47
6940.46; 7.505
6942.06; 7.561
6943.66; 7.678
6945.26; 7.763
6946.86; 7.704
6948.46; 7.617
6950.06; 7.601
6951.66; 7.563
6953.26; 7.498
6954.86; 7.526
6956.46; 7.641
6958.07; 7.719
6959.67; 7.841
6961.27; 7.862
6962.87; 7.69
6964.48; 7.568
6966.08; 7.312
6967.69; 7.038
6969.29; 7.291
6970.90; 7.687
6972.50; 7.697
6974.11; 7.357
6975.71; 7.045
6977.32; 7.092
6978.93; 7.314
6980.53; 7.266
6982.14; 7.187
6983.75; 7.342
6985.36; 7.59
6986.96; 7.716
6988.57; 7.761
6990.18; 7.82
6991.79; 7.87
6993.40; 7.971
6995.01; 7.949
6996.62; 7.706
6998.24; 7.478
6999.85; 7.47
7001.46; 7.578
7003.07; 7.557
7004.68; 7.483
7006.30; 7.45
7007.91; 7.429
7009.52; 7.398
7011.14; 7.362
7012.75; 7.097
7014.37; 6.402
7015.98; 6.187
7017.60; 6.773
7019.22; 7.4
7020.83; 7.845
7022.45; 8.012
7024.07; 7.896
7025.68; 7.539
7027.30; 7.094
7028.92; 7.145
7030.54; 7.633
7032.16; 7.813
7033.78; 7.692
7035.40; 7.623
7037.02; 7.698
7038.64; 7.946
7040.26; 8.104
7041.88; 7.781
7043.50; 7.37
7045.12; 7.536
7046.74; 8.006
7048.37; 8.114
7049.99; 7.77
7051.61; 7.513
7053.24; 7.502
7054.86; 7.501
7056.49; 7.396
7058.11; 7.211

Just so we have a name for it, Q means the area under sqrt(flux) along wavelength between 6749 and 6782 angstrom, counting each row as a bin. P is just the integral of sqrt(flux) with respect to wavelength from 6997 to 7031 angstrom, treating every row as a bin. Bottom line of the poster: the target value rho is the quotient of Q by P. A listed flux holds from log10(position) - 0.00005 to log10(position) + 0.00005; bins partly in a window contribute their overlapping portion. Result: 0.97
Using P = 92.1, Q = 89.7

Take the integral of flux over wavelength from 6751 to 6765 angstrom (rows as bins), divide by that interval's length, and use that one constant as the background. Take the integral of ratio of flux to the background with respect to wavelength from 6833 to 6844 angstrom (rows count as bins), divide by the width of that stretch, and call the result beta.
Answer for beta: 1.09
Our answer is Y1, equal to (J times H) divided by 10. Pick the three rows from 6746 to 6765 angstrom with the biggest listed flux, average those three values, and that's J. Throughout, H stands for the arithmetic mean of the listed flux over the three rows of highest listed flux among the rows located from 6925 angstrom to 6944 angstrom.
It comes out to 6.5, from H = 8.5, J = 7.62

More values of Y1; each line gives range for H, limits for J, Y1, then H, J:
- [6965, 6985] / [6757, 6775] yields 5.9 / 7.6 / 7.73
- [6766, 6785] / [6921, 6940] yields 6.6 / 7.6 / 8.61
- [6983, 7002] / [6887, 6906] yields 6.3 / 7.9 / 7.90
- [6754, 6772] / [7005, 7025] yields 6.1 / 7.7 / 7.92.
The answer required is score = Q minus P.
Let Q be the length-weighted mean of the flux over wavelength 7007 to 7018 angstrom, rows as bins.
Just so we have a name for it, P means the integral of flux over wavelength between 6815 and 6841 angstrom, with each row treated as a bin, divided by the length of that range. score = -0.64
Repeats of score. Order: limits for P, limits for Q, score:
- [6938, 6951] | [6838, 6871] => 0.19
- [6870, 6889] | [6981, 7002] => -0.02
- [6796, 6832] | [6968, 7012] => 0.14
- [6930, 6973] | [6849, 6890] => -0.01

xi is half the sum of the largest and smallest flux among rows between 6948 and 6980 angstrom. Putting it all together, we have 7.45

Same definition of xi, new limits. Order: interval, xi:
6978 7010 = 7.58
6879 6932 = 8.10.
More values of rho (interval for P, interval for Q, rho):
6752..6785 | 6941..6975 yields 1.04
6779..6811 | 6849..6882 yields 1.05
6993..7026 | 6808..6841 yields 1.01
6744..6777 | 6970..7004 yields 1.04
